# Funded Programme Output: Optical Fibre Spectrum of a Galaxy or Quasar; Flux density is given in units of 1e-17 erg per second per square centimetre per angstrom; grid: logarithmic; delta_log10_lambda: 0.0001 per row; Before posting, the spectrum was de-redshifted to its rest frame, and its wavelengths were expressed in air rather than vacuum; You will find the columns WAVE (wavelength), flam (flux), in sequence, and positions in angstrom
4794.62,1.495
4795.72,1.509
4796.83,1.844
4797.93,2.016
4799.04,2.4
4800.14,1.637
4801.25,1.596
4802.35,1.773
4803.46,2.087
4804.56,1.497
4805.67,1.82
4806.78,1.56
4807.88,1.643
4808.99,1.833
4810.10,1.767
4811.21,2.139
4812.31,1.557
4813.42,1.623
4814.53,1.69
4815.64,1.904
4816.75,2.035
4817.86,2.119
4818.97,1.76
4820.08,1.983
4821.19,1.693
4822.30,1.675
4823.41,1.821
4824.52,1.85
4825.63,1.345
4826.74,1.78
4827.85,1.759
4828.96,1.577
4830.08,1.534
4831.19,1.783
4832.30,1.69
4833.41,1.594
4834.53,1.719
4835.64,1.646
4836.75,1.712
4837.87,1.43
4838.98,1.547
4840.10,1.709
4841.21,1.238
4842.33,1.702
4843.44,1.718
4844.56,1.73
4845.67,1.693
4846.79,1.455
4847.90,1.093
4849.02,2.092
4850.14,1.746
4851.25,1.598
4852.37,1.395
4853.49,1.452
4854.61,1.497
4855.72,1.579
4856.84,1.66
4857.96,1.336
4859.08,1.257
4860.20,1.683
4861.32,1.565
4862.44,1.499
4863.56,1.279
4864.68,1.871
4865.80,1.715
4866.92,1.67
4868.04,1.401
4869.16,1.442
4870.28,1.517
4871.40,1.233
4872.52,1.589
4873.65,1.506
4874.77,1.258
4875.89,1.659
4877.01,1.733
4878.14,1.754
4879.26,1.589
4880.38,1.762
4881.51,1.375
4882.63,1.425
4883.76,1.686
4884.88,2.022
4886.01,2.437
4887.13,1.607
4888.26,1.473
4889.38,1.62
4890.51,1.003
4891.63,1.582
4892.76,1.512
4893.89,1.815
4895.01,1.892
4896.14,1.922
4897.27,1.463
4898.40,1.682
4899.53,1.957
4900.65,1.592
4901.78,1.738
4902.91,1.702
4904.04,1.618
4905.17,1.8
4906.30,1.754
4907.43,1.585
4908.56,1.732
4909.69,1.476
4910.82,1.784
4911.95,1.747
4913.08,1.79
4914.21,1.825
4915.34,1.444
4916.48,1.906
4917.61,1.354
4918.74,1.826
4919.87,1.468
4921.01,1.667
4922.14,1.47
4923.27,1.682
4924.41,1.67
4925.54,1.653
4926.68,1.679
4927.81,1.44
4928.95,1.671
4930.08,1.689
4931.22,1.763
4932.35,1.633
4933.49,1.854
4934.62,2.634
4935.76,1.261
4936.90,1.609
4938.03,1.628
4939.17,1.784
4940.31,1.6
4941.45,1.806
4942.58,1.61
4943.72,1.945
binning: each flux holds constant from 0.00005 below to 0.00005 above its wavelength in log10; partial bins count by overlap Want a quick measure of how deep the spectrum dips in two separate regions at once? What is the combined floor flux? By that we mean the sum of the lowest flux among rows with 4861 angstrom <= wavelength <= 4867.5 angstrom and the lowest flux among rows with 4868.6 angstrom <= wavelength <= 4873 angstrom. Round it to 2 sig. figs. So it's 2.5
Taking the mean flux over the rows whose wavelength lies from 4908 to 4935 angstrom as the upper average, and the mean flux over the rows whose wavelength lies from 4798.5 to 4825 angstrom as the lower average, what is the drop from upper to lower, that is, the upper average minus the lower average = -0.11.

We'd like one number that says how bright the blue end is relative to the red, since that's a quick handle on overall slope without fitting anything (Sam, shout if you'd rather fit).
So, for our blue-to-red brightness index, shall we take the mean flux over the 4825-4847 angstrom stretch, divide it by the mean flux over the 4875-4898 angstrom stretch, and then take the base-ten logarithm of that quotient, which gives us -0.01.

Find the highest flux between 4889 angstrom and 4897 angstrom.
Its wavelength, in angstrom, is 4896.14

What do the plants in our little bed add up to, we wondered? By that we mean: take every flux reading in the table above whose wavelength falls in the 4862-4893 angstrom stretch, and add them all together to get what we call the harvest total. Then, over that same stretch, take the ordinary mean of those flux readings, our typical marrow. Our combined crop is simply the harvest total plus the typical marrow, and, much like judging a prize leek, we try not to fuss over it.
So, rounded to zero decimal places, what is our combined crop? 46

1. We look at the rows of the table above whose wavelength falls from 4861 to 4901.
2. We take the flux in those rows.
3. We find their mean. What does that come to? 1.61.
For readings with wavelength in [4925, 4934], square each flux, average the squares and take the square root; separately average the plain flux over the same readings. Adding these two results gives 3.35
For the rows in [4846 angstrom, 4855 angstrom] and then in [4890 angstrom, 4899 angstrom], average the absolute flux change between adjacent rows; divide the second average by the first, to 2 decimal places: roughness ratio 0.80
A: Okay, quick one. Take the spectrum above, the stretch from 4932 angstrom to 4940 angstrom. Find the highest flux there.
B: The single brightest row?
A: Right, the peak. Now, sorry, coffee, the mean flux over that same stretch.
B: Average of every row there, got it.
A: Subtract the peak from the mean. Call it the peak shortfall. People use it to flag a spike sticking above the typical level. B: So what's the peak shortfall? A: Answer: -0.86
